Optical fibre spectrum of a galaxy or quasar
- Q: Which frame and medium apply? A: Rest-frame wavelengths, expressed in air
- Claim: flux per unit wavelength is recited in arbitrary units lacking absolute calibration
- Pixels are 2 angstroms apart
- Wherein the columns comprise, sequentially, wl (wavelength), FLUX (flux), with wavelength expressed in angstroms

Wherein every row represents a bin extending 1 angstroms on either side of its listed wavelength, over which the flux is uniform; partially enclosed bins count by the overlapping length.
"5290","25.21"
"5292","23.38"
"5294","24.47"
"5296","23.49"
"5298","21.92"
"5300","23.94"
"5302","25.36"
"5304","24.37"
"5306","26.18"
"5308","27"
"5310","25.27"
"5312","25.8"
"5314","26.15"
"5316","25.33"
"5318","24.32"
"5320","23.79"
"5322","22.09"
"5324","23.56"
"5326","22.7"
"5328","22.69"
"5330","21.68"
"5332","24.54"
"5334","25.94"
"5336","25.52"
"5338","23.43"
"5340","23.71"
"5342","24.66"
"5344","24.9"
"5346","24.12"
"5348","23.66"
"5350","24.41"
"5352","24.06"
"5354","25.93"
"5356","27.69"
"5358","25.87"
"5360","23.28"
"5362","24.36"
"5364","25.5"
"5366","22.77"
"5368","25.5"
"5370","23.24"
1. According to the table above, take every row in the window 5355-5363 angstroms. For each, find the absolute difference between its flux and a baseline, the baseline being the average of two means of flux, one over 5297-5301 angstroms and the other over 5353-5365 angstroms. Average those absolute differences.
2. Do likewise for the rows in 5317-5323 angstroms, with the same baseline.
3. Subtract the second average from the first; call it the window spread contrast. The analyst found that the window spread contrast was 0.7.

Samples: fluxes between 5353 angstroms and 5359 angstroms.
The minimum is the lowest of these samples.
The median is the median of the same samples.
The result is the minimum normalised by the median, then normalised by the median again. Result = 0.0385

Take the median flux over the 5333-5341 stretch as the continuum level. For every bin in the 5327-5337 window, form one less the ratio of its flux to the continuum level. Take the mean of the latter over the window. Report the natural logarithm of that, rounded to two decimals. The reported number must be -3.82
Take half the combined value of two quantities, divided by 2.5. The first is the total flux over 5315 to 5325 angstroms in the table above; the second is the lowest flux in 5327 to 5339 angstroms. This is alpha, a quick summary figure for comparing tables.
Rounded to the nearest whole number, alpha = 28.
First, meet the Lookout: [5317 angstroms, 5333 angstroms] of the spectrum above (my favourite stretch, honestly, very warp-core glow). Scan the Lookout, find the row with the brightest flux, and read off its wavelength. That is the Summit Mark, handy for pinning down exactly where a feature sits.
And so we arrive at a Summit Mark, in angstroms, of 5332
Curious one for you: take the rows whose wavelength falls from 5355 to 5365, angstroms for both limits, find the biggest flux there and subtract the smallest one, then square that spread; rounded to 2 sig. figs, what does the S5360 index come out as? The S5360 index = 19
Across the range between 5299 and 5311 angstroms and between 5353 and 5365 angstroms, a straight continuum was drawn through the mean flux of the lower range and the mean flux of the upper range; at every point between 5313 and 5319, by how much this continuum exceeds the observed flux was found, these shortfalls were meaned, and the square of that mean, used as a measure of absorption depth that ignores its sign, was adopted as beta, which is 0.0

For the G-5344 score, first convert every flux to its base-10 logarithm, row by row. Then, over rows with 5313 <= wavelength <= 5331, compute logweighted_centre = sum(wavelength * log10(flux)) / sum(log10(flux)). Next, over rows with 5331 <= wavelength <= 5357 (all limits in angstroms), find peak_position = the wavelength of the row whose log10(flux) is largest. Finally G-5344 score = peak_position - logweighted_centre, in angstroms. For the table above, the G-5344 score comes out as 34.1 angstroms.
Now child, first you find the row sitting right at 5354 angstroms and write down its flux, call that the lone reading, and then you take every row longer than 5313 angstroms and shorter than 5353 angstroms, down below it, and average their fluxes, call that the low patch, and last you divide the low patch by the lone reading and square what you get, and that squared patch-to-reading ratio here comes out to 0.86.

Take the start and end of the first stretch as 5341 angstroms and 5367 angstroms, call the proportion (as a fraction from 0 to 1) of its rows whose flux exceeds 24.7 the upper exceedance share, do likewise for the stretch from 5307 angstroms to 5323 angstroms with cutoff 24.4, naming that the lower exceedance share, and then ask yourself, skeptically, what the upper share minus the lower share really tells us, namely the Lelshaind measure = -0.24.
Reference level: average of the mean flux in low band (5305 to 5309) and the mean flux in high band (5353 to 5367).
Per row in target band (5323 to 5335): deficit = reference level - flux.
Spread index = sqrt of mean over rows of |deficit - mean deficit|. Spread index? 1.08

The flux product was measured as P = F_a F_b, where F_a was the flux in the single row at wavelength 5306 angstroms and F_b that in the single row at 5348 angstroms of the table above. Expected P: 619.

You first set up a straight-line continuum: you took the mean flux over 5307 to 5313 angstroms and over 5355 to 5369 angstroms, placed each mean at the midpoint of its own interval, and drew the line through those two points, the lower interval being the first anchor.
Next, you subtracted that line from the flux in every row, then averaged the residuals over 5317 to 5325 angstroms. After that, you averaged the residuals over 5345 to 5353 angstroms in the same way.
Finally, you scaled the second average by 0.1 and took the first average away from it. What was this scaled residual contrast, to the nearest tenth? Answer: 2.2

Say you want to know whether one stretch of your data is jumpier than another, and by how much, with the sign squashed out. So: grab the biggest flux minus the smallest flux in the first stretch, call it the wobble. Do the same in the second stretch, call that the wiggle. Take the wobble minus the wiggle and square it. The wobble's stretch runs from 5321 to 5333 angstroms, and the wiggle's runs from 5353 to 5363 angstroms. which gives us 2.4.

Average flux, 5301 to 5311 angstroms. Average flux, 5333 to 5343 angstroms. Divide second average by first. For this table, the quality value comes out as 0.96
